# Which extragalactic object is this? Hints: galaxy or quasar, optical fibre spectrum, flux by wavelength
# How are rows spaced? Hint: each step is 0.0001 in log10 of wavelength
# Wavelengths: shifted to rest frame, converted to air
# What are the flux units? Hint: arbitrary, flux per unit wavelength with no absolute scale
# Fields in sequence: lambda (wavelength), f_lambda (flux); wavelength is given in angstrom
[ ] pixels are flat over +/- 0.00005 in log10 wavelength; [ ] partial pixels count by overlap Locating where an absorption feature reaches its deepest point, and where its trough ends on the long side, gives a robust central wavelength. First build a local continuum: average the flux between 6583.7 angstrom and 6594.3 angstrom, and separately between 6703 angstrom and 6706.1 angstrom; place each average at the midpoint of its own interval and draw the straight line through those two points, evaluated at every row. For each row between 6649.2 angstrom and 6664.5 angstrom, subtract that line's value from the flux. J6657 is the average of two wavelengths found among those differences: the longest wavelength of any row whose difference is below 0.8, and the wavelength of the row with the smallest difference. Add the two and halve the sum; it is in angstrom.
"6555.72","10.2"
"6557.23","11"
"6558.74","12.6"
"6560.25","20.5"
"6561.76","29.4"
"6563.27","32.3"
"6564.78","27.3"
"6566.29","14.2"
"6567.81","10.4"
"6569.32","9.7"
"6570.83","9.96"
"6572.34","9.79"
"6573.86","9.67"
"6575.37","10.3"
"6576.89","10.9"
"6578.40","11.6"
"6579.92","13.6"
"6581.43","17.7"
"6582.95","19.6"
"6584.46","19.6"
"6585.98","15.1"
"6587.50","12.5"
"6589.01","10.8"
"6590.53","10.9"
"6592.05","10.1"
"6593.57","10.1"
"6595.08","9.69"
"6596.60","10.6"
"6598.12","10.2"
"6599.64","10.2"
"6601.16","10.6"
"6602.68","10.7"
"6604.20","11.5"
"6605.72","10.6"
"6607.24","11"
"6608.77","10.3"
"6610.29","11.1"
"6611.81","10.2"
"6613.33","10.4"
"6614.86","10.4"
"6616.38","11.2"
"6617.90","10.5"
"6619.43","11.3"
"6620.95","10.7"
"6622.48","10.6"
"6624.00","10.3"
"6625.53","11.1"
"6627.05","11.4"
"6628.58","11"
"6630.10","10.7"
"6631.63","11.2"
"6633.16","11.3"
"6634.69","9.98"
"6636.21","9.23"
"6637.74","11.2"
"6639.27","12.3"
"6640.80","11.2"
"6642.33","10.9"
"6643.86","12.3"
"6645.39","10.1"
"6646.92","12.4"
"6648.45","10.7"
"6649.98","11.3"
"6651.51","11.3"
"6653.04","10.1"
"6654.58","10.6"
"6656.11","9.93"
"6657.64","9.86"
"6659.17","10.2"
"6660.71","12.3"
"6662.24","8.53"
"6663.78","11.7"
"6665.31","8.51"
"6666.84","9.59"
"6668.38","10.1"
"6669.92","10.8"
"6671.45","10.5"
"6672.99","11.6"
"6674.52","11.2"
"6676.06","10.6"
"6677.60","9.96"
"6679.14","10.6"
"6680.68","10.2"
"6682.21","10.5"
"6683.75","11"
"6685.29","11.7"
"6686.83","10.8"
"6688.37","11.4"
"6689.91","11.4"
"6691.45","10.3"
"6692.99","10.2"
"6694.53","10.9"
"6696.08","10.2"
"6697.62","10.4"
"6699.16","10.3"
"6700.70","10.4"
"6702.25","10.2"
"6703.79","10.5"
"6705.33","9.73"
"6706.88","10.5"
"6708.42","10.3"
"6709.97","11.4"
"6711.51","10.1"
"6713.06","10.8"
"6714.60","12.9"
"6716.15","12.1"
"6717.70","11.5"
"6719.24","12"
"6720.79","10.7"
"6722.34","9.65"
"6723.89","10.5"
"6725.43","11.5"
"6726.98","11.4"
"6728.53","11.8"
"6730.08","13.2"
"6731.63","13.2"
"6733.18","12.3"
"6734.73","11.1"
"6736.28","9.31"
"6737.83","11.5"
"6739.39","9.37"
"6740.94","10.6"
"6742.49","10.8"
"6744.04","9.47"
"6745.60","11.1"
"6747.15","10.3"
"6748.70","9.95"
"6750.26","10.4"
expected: 6663.0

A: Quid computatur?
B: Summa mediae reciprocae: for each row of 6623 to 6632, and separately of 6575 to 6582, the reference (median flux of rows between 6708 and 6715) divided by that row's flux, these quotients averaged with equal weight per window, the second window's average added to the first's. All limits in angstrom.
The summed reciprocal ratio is 1.86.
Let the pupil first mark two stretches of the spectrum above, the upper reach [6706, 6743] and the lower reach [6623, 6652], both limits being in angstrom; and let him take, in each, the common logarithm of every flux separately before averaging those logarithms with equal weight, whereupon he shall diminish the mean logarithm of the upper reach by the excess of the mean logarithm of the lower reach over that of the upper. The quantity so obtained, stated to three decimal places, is 1.051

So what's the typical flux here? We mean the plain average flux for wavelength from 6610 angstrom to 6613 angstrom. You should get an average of 10.6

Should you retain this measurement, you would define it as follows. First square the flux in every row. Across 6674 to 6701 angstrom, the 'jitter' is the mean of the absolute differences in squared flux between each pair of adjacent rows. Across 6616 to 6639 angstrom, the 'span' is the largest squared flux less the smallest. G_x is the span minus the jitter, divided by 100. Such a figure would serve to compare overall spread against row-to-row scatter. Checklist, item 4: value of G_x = 0.3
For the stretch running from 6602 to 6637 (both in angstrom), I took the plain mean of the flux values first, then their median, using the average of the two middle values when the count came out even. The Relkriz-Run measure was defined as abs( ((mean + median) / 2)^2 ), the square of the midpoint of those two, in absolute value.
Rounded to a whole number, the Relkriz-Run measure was 115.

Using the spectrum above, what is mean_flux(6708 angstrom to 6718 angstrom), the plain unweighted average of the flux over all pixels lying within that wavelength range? 11.3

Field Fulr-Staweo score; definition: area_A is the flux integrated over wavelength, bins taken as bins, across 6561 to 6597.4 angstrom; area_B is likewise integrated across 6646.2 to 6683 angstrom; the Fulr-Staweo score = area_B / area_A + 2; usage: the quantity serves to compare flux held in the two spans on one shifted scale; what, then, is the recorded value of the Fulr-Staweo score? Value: 2.74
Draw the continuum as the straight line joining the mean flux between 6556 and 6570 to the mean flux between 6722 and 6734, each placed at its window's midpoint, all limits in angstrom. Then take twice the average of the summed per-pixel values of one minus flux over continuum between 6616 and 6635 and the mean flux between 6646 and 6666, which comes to 14.7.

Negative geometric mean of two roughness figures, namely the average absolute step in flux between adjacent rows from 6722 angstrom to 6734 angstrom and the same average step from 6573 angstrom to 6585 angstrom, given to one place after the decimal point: -1.0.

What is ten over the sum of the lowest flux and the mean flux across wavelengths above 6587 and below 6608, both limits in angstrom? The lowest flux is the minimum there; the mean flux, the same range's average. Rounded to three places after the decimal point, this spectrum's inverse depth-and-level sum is 0.491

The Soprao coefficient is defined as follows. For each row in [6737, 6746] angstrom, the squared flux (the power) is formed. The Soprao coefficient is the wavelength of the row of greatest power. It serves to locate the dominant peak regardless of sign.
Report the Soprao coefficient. 6737.83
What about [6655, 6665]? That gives 6660.71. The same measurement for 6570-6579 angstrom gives 6578.40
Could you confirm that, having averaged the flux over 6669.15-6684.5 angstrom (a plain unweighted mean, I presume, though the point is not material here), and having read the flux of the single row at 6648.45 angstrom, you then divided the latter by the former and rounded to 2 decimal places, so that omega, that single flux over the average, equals 1.00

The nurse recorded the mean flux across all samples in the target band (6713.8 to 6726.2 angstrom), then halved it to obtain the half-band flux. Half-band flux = 5.7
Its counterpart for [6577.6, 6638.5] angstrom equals 5.8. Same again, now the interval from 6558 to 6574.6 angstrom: 8.4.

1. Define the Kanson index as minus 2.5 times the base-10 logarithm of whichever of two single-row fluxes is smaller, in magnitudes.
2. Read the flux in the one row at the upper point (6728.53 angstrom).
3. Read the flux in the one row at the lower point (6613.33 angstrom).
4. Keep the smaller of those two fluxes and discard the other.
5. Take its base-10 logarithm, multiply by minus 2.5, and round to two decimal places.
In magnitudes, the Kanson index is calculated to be -2.54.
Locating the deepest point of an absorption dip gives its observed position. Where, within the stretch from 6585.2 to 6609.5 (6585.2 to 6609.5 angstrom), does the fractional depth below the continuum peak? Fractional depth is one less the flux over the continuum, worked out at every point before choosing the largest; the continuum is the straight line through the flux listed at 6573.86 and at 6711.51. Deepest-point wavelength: 6595.08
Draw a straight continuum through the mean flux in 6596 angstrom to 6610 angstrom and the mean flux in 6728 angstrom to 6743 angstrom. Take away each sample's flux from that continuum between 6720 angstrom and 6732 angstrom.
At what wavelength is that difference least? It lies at 6730.08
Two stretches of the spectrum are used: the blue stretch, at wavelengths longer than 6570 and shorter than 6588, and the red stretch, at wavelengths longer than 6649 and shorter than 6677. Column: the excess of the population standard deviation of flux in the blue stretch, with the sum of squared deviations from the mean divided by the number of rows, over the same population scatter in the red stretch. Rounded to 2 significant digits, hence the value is 2.6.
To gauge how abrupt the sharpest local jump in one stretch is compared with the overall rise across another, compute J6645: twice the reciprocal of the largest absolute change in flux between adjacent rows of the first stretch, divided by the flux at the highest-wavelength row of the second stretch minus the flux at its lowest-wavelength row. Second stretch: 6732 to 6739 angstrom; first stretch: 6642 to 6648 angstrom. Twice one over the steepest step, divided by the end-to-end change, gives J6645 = -1.1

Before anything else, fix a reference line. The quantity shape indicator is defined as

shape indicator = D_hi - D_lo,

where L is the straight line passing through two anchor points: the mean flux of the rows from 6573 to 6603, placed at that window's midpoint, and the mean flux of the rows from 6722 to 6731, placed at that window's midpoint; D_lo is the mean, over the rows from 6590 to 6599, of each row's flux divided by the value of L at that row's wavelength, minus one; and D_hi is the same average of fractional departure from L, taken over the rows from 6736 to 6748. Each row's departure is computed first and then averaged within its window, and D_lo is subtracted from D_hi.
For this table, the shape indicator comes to 0.07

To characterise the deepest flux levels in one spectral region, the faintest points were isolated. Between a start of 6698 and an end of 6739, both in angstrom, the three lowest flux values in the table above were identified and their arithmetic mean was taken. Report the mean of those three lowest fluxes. 9.56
